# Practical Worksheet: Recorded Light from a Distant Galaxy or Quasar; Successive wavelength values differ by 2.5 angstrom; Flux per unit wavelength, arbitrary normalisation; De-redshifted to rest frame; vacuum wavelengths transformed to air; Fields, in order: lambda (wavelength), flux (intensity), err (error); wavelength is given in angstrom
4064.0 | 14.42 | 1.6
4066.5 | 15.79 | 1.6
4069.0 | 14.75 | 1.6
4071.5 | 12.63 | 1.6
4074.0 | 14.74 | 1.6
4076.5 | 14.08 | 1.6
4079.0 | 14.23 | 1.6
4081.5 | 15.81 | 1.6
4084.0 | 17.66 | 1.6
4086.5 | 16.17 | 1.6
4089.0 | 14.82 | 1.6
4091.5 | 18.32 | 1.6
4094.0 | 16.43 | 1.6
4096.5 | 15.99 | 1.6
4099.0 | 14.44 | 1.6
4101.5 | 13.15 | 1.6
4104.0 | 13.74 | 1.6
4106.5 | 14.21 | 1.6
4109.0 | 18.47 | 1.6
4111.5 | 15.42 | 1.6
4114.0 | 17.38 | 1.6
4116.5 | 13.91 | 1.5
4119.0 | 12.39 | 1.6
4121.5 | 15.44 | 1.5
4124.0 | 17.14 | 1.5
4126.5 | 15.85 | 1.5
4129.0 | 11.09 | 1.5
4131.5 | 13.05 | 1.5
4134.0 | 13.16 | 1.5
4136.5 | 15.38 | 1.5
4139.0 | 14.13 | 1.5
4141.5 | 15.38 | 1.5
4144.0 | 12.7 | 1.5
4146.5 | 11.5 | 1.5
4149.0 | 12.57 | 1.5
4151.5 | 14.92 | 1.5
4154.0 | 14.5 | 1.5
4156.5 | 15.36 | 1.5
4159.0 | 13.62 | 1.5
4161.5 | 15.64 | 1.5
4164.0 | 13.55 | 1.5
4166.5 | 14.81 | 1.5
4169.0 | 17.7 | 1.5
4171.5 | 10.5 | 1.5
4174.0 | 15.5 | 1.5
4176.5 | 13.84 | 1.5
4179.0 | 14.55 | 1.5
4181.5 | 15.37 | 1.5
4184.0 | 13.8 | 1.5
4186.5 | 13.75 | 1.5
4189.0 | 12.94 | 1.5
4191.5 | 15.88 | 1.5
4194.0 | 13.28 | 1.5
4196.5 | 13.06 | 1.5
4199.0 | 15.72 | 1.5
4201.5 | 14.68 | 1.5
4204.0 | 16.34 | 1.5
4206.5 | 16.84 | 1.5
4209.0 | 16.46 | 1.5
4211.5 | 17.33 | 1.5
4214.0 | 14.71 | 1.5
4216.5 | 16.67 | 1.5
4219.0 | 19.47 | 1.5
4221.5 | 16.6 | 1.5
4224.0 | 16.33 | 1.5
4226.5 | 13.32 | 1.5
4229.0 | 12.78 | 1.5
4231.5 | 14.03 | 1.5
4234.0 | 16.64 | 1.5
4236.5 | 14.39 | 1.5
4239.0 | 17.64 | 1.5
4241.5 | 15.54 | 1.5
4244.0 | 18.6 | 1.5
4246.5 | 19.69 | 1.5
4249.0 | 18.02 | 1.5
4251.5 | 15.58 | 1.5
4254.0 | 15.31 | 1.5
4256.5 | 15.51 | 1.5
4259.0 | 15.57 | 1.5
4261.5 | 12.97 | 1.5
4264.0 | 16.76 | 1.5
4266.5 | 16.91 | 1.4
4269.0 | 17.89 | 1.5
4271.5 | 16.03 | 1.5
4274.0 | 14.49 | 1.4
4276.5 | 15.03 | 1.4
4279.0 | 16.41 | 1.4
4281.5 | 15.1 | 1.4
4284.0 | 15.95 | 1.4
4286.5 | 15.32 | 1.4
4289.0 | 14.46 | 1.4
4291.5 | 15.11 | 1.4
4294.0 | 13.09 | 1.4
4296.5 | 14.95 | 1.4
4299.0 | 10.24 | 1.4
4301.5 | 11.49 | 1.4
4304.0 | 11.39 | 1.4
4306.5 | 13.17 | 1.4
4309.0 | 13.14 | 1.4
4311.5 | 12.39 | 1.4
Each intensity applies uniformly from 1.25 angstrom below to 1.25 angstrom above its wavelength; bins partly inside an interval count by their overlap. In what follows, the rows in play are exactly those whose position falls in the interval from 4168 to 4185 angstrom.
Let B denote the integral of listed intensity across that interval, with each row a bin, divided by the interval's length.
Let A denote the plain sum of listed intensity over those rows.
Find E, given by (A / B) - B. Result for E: -7.4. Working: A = 101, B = 14.4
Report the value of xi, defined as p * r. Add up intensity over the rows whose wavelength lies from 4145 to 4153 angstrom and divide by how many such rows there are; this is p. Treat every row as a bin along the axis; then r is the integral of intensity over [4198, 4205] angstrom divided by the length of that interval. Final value 202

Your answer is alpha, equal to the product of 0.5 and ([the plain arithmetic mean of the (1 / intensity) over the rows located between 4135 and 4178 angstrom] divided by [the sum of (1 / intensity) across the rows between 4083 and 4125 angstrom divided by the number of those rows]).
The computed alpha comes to 0.55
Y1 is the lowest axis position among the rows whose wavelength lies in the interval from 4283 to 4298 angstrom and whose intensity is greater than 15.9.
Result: 4284.0 angstrom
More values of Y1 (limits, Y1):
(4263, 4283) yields 4264.0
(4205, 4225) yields 4206.5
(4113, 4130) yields 4114.0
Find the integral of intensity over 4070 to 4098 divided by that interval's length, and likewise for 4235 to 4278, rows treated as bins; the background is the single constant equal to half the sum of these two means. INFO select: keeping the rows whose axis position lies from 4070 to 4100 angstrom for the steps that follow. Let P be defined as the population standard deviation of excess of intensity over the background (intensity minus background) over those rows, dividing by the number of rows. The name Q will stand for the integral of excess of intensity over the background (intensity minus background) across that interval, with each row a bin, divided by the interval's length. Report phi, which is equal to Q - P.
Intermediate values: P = 1.53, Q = -0.4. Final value -2.0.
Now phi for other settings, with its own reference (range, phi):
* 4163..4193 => -3.2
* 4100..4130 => -3.1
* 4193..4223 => -1.6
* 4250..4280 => -1.4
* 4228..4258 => -1.7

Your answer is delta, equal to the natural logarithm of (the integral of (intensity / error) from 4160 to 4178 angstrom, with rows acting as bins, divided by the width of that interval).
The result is 2.27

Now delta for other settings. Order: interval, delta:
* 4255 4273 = 2.37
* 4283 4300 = 2.32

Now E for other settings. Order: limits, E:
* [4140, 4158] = -6.8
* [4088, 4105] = -8.3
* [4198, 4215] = -9.0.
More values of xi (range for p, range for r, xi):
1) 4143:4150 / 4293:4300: 157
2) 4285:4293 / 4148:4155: 210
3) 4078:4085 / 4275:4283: 246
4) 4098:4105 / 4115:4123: 195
